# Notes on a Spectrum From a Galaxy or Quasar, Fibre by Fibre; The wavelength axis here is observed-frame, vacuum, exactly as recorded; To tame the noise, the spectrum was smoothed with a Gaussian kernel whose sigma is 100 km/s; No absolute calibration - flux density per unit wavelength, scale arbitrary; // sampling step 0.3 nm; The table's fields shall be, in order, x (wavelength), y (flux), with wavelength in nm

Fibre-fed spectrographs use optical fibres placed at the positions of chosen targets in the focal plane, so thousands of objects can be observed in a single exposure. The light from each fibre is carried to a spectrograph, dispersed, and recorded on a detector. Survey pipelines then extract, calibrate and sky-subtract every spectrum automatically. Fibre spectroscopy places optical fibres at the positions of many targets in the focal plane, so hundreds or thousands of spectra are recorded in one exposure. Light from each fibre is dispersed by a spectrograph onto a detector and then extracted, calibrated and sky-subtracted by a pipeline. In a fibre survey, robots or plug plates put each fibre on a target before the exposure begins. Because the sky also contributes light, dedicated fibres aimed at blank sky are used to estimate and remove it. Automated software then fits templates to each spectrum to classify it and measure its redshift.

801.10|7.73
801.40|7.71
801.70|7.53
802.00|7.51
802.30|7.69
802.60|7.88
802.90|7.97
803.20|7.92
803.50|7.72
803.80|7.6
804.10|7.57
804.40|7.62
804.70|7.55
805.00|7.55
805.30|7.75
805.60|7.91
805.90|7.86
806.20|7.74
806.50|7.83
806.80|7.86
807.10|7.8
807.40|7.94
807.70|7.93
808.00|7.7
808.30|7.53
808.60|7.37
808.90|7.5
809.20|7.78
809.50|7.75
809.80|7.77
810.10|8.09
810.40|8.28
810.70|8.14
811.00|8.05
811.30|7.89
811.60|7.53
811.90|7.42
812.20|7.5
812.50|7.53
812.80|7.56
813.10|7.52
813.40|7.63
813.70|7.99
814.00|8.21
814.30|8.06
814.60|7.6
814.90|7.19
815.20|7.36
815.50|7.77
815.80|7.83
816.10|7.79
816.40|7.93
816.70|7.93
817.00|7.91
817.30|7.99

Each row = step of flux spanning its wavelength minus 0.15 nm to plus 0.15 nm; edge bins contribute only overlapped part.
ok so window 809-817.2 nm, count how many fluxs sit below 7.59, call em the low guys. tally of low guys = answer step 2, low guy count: 8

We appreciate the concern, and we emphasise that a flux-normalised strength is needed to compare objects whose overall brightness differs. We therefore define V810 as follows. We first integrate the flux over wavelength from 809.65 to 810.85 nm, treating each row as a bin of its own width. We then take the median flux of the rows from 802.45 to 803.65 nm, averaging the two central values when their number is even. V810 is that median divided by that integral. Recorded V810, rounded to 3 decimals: 0.816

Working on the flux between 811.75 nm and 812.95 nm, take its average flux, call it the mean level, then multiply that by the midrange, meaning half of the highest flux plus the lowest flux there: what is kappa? 56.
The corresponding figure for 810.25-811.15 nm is 67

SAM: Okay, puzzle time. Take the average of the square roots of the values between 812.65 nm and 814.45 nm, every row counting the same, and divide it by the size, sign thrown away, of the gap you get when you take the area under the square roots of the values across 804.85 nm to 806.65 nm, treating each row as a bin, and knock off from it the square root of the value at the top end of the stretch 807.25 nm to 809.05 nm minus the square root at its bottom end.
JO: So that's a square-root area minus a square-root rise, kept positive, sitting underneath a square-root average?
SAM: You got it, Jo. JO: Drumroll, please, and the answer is 0.549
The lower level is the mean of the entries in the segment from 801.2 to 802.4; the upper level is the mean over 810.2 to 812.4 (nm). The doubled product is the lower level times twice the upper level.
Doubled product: 119.2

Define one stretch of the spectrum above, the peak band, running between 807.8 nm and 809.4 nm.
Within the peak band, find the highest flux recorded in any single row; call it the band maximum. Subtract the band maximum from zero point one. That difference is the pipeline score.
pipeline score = -7.68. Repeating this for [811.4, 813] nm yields -7.46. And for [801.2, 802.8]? -7.78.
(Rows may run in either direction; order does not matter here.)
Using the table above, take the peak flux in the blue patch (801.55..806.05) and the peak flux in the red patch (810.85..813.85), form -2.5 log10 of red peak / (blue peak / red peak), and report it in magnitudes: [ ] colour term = -2.28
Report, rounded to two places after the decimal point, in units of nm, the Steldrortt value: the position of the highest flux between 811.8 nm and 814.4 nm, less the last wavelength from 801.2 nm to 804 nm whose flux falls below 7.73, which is 10.20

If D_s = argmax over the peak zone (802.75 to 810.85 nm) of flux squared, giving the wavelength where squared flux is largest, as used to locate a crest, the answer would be 810.40 nm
